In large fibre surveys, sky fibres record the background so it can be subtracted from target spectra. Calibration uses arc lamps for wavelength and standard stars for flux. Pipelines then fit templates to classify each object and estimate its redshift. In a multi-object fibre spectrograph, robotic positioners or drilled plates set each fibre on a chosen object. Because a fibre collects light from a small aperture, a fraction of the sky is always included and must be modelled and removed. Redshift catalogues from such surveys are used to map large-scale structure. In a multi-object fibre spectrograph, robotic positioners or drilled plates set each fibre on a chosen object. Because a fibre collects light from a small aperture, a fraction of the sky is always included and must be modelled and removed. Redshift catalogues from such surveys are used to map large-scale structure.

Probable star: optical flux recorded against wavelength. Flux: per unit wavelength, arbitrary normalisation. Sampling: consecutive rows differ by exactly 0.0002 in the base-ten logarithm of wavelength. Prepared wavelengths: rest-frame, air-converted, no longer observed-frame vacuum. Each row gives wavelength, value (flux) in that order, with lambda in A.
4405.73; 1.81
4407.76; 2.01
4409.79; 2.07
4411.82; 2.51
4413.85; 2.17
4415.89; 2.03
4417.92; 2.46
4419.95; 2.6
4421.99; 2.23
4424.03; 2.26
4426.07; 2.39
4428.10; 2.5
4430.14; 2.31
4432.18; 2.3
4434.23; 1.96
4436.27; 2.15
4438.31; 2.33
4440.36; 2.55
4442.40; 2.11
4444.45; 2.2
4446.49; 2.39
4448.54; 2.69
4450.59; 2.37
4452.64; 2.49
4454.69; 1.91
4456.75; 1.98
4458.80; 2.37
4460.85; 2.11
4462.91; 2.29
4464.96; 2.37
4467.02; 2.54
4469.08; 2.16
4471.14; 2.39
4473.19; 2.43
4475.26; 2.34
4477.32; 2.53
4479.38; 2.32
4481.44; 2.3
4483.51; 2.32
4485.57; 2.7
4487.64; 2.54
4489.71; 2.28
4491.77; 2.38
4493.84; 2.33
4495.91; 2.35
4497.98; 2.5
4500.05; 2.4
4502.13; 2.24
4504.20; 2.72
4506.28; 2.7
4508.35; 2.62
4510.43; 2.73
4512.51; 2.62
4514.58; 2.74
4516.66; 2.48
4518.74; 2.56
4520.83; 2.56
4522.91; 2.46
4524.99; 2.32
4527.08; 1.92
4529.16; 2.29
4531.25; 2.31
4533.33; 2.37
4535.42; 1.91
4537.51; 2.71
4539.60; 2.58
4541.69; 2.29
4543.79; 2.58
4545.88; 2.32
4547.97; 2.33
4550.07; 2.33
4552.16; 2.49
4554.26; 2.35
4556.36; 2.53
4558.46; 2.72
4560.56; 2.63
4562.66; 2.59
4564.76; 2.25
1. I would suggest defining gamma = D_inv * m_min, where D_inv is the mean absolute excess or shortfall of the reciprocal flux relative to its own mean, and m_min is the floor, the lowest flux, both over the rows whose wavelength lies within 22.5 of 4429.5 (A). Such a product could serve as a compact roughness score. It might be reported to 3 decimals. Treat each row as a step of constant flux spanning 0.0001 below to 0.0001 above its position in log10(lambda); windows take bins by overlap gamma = 0.062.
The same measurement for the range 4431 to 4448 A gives 0.056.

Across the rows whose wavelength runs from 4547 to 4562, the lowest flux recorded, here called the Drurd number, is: 2.33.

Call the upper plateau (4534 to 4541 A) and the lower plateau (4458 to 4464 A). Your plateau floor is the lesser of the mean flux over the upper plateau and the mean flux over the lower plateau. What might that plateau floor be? 2.26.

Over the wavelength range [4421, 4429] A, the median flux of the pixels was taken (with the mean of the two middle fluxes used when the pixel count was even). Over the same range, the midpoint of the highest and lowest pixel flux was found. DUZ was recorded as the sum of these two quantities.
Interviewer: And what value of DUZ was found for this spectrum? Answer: 4.69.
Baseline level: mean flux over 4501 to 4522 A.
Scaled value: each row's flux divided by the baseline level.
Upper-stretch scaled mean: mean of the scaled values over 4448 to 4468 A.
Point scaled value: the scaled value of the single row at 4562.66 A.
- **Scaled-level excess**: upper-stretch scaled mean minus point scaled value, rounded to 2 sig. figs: -0.11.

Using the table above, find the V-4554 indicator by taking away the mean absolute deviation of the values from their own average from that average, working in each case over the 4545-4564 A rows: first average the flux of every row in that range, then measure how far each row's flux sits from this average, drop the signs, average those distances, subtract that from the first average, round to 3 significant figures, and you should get 2.35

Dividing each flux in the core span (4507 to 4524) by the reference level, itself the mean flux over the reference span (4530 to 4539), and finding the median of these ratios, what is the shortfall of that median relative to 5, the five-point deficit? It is 3.89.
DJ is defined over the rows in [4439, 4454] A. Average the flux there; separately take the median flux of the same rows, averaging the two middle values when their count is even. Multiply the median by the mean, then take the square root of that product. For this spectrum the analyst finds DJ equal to 2.39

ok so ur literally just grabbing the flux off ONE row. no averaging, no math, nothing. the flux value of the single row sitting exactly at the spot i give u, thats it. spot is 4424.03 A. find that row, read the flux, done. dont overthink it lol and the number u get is 2.26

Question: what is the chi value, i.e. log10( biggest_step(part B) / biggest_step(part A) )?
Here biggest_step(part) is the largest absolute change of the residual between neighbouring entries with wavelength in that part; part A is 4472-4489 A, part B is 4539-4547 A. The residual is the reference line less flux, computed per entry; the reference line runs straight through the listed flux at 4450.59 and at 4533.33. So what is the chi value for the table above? -0.12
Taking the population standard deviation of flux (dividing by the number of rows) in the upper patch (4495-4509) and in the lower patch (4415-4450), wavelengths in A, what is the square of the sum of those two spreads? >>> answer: 0.133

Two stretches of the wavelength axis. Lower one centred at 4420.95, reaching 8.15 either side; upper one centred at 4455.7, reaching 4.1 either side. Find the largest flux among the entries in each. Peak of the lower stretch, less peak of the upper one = 0.11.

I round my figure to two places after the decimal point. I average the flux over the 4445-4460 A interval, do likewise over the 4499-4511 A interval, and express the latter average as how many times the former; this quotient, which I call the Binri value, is 1.11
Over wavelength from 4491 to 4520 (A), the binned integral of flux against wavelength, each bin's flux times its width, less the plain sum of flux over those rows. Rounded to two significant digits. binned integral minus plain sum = 38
